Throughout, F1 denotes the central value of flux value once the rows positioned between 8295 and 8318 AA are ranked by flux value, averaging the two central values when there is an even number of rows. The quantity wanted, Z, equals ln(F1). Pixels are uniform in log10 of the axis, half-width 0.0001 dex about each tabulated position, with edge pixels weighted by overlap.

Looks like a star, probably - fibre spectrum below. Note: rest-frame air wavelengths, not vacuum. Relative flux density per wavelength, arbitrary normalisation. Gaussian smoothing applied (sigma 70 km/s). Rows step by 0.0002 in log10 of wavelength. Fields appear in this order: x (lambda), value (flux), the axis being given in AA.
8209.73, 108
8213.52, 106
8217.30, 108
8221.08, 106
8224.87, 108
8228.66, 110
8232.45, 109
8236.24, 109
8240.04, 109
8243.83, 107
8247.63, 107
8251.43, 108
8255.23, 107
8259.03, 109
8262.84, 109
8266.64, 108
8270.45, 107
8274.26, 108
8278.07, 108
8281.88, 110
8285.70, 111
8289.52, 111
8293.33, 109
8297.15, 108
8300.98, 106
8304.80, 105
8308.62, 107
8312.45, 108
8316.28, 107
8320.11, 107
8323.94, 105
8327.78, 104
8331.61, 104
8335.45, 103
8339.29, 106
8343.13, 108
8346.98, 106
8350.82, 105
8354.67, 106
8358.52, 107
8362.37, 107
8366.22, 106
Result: 4.67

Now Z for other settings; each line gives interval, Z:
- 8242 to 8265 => 4.68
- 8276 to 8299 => 4.70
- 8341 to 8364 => 4.67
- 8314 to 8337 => 4.65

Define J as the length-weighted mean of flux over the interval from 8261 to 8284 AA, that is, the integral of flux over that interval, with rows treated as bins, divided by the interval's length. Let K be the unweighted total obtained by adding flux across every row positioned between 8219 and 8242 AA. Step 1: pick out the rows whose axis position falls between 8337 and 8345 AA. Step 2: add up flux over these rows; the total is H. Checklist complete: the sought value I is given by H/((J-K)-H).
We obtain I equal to -0.28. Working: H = 214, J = 108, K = 651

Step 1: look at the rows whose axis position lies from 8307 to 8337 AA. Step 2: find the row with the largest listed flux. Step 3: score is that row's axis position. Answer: 8312.45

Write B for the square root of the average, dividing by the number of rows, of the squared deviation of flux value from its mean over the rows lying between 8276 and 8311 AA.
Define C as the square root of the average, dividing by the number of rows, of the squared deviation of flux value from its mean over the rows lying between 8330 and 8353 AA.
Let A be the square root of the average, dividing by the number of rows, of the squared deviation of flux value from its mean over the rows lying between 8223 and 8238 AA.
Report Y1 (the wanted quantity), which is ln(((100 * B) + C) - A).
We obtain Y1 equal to 5.30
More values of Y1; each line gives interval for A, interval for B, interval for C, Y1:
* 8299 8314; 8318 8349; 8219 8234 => 5.06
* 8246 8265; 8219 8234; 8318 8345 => 5.00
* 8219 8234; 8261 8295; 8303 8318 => 4.89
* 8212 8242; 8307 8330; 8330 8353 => 4.92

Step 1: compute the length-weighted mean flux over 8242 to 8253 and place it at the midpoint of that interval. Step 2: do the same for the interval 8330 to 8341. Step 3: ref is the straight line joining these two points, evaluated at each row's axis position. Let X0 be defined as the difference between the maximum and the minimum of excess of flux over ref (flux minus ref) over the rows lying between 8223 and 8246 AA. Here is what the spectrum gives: 2.5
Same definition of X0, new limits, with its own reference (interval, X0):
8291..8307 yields 3.6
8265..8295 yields 4.6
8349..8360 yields 2.3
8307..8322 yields 1.1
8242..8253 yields 1.3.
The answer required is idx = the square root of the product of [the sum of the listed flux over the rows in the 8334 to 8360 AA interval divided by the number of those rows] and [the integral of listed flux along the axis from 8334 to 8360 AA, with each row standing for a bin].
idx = 540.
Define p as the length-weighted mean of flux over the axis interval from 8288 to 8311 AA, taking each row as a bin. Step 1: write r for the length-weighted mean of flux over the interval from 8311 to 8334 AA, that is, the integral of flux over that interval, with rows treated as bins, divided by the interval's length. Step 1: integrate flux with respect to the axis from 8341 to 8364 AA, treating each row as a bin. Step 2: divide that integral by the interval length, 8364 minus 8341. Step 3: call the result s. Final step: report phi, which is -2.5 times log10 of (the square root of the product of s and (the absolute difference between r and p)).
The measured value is -2.89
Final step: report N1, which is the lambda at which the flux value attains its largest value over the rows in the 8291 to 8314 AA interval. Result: 8293.33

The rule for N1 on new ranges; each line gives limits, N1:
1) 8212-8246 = 8228.66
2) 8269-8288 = 8285.70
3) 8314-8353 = 8343.13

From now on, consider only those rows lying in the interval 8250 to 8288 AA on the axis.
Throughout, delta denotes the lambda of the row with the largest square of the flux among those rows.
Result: 8285.70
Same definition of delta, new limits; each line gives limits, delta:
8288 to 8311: 8289.52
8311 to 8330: 8312.45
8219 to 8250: 8228.66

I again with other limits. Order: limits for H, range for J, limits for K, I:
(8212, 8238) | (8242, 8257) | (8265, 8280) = -0.70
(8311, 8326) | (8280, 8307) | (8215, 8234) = -0.50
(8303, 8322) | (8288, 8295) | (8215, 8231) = -0.62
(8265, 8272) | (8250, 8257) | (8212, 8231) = -0.33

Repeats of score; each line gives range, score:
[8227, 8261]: 8228.66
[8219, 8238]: 8228.66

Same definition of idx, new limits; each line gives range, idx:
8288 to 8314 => 549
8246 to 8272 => 550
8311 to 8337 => 538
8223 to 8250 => 563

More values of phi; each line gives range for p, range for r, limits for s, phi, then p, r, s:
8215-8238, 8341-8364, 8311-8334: -2.87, 108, 106.5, 105.7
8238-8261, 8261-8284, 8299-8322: -2.22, 108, 108.4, 106.7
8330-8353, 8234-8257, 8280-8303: -3.05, 105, 107.8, 109.1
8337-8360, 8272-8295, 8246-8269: -3.18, 106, 109.5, 108.0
